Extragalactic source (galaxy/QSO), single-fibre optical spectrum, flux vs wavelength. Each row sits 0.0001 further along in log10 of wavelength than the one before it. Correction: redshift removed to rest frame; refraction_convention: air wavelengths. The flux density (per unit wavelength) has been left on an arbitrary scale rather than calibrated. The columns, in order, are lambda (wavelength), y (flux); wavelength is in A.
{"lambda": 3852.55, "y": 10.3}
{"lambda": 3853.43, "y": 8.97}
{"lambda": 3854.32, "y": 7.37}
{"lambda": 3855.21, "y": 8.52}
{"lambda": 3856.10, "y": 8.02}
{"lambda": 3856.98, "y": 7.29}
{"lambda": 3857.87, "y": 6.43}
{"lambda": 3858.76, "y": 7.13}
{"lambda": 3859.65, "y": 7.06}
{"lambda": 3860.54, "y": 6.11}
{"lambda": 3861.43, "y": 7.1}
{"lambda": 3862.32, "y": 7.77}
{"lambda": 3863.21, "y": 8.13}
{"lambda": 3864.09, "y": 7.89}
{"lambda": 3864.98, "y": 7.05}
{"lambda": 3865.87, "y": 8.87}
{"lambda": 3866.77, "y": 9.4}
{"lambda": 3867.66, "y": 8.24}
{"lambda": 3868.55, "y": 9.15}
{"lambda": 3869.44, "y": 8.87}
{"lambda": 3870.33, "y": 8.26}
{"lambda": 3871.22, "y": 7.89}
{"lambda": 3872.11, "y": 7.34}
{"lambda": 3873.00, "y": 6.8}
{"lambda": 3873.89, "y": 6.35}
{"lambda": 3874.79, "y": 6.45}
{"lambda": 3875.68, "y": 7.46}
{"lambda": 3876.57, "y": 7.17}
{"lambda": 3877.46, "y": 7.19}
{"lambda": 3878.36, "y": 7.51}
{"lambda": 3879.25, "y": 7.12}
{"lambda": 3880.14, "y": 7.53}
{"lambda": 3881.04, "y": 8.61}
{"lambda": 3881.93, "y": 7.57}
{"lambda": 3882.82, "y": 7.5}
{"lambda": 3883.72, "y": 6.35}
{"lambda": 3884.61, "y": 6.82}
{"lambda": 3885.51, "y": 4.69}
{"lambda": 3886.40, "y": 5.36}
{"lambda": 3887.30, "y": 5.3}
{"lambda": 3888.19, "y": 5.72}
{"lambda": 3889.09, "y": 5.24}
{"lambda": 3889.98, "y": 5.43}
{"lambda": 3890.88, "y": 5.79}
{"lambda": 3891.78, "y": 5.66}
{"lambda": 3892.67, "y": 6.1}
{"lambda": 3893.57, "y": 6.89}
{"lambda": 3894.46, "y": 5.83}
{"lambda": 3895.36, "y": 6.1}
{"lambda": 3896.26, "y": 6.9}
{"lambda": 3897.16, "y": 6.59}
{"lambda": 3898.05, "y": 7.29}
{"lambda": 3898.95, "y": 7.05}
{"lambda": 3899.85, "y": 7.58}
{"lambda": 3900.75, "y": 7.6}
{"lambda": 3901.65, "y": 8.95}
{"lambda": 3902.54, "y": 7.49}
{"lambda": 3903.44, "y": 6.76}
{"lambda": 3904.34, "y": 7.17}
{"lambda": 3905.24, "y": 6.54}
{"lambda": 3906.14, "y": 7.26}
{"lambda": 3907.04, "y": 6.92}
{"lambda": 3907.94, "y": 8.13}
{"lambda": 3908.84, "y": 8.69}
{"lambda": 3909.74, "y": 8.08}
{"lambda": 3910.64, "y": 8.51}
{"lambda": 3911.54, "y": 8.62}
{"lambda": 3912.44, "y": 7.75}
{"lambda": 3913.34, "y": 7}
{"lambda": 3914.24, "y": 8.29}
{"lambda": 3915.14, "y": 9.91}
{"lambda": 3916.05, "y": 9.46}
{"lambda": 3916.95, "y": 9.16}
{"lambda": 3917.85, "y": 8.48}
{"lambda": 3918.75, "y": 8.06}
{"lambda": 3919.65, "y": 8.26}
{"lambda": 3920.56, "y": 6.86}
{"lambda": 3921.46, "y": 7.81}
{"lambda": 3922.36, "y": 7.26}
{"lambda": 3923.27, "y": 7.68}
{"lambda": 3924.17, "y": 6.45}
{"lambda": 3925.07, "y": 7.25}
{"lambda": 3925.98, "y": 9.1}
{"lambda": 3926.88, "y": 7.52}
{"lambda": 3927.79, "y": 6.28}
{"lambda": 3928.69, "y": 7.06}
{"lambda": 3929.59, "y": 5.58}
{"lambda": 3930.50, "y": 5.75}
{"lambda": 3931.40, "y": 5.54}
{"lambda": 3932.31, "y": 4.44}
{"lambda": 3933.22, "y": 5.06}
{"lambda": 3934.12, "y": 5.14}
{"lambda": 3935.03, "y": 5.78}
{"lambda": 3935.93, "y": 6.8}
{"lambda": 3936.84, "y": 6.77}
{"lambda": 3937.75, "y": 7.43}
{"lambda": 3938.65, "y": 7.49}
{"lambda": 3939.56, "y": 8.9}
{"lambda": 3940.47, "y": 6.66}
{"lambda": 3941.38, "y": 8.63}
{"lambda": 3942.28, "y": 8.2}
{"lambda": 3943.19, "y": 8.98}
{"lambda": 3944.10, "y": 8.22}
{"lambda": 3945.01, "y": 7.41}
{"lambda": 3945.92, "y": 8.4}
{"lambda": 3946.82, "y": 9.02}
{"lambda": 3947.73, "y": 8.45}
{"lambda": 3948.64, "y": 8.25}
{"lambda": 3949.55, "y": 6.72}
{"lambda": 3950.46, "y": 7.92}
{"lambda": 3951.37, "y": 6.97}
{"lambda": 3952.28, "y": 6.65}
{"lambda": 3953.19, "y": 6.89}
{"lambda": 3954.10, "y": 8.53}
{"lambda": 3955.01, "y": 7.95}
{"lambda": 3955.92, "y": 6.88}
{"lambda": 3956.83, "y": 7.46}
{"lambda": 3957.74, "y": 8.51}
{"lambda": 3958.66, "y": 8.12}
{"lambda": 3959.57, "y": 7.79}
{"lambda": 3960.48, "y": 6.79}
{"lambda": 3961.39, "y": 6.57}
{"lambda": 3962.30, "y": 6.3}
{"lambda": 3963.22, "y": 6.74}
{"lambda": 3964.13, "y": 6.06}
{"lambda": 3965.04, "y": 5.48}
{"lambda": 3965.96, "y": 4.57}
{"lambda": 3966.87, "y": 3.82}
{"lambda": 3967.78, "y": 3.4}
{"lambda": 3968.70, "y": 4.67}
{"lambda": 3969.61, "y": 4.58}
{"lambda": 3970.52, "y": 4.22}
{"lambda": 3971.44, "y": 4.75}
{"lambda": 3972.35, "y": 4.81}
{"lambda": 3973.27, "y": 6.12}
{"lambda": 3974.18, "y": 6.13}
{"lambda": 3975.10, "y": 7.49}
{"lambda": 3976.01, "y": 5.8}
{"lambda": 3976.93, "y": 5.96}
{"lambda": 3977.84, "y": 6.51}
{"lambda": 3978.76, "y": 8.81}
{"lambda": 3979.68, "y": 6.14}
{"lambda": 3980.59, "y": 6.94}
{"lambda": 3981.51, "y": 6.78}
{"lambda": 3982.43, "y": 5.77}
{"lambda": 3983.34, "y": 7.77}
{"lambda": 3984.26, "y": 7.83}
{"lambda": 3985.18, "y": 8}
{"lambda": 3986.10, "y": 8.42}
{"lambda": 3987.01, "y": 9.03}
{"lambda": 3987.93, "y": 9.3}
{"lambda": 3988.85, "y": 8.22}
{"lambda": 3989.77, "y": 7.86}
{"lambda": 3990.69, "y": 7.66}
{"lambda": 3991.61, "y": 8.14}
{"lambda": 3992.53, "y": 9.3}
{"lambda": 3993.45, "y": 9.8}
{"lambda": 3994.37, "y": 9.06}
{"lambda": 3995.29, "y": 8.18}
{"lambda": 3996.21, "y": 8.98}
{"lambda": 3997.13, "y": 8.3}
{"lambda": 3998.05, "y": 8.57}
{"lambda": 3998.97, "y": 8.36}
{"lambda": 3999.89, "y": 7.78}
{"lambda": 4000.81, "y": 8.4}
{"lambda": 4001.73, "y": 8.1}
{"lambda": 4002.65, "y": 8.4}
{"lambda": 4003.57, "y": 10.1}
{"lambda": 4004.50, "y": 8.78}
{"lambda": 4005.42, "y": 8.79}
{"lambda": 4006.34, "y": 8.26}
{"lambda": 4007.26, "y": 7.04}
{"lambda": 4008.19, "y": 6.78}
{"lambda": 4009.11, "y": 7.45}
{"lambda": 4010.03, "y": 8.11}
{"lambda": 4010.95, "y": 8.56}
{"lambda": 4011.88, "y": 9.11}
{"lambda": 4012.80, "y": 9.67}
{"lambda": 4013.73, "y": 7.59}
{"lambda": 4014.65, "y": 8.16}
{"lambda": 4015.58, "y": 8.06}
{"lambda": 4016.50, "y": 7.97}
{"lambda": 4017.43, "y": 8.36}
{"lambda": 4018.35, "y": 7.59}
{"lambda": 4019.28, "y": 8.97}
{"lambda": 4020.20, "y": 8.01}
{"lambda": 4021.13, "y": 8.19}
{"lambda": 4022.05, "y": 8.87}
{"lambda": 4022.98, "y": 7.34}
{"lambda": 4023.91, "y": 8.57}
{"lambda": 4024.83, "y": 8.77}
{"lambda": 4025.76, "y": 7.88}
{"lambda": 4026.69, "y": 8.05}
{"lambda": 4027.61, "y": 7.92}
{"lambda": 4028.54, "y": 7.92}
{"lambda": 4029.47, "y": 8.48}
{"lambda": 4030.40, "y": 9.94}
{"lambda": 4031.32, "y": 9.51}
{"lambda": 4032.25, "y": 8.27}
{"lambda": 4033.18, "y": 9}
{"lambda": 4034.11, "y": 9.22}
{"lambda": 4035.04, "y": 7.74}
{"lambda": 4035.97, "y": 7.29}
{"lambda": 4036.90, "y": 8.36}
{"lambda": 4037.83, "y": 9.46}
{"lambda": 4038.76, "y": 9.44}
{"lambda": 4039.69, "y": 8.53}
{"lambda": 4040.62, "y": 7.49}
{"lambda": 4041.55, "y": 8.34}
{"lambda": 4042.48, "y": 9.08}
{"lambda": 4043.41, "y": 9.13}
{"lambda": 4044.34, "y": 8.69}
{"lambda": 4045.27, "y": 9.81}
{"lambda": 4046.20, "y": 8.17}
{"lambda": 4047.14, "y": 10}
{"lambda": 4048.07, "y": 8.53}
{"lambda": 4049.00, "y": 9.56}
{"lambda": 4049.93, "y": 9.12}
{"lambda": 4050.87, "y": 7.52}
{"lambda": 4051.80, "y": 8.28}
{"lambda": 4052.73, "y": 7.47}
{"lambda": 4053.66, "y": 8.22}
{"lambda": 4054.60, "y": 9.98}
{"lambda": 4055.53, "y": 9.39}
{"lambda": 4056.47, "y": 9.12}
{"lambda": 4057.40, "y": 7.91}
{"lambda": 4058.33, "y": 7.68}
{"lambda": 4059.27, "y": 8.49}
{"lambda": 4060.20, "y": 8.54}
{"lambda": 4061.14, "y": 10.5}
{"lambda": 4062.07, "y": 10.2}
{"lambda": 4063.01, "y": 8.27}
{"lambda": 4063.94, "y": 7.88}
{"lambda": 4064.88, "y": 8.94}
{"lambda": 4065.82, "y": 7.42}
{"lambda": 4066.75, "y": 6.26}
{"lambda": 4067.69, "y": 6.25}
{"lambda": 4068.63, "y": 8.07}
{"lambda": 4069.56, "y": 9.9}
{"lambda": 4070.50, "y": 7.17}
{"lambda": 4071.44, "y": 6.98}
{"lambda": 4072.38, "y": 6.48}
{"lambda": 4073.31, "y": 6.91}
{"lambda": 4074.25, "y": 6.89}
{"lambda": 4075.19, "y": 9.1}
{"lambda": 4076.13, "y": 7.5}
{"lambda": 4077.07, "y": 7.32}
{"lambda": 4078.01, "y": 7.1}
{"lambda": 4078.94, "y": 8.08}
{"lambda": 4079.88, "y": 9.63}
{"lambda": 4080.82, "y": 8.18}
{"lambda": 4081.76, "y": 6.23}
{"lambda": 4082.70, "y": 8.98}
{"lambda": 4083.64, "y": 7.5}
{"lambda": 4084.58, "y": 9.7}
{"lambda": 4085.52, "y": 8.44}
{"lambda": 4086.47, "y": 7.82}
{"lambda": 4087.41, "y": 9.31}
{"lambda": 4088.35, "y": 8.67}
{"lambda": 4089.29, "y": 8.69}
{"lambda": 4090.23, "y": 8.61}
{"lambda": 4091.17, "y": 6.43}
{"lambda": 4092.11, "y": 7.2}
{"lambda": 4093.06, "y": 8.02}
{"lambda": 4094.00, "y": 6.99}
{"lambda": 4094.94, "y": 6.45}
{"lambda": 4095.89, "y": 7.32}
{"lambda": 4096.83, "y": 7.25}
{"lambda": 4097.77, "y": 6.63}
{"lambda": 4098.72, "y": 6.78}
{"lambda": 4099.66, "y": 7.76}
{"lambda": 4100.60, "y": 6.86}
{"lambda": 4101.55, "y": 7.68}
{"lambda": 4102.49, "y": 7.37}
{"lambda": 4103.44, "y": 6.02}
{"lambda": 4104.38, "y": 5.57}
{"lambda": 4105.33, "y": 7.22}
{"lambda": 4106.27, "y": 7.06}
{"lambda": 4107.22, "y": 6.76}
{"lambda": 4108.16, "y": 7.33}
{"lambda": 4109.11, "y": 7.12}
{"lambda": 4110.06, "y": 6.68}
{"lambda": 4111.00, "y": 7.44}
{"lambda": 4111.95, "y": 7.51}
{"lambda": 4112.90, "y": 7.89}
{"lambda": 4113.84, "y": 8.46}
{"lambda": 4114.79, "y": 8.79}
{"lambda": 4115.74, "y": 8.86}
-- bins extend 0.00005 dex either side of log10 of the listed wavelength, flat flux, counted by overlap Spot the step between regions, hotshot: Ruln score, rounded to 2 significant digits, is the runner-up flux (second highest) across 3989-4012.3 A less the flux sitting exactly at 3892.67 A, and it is 3.7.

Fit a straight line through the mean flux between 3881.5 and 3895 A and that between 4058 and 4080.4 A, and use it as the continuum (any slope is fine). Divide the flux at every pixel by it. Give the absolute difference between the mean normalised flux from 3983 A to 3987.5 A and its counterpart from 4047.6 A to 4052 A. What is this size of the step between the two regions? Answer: 0.05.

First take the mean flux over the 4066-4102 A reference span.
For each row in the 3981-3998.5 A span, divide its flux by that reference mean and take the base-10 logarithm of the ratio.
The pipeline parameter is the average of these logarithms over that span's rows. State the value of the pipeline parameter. 0.030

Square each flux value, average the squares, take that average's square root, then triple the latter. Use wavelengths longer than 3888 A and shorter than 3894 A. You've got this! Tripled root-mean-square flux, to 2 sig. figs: 18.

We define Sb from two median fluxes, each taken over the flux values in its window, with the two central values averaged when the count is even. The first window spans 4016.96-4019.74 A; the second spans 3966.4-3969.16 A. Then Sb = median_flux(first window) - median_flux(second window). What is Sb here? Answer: 4.5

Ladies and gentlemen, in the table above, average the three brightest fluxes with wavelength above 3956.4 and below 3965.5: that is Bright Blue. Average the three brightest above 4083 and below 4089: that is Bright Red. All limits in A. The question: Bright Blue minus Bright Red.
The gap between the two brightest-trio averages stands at -1.1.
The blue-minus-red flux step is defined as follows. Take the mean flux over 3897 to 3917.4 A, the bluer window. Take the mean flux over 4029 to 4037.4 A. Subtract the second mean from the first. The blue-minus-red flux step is -0.8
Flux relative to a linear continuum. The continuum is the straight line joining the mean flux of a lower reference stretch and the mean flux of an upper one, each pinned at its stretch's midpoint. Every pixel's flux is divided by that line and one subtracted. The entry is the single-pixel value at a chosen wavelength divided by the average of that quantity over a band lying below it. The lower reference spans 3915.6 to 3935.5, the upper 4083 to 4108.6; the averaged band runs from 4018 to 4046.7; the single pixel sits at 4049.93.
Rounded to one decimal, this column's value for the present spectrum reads 1.4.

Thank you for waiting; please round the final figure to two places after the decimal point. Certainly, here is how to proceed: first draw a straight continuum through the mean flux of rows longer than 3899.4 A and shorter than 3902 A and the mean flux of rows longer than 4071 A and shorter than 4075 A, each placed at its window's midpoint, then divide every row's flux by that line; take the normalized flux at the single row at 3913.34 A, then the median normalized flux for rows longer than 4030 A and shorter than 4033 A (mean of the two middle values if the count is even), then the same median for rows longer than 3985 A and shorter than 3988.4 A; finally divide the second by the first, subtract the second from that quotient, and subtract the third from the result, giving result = -0.99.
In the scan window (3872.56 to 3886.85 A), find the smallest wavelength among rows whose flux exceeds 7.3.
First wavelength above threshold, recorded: 3875.68 A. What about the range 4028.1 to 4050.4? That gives 4028.54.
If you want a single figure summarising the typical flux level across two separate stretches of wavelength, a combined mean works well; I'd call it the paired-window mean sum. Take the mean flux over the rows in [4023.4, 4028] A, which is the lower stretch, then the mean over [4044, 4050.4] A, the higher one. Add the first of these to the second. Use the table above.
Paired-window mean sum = 17.4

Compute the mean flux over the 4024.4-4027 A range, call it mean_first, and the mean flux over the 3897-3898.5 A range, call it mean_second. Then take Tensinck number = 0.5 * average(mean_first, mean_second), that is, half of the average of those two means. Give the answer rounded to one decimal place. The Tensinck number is 3.8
